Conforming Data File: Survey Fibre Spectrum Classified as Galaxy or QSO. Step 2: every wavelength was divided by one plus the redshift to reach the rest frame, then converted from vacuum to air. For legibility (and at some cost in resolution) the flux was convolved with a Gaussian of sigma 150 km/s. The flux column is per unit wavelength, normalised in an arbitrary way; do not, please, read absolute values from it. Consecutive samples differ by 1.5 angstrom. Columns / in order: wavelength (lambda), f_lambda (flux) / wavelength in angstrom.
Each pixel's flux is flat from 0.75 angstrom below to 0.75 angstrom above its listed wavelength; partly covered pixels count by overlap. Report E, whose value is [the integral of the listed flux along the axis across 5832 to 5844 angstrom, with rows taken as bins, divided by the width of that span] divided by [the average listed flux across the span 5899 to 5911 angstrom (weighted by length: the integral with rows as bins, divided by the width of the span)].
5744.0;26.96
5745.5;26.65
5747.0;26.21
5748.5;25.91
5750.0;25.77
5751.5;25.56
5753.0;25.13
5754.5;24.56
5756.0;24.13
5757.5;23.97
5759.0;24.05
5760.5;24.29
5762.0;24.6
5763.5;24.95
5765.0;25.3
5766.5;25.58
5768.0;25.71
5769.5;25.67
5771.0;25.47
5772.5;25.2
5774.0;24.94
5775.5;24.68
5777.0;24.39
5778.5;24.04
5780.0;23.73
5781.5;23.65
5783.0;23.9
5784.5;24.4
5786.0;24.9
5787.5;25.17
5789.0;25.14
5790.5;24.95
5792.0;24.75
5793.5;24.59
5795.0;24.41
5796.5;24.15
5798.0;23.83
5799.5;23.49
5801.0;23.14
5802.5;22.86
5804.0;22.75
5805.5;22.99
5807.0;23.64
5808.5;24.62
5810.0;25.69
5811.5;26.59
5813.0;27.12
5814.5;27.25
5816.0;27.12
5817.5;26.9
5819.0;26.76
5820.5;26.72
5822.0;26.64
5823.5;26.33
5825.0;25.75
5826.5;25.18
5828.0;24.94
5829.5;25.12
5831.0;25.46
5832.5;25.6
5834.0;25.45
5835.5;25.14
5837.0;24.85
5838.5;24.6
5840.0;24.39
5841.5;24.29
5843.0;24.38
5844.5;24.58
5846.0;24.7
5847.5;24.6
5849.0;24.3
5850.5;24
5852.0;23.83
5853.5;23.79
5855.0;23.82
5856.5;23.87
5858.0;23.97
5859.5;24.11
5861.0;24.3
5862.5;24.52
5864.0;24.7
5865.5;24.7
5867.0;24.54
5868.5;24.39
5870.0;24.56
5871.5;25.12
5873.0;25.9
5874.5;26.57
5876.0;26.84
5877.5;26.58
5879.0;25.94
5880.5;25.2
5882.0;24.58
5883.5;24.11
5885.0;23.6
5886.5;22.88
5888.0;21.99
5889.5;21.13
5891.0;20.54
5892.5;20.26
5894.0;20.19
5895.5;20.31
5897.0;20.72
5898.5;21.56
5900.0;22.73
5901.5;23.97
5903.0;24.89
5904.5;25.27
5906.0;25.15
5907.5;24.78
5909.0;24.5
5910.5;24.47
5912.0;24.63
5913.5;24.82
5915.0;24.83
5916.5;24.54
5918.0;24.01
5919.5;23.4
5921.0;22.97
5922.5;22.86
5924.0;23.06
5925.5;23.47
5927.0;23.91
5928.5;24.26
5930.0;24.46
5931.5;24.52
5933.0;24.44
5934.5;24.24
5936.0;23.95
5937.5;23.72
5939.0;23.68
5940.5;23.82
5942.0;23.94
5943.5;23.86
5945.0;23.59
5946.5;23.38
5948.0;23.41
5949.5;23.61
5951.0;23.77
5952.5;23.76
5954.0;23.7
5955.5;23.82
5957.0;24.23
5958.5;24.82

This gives 1.02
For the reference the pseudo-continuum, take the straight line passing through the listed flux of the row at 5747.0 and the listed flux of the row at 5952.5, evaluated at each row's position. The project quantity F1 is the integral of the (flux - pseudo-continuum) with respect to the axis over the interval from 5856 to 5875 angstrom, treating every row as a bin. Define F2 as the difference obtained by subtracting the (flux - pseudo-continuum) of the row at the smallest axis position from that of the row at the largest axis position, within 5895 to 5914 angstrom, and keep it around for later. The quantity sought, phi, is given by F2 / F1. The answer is -2.51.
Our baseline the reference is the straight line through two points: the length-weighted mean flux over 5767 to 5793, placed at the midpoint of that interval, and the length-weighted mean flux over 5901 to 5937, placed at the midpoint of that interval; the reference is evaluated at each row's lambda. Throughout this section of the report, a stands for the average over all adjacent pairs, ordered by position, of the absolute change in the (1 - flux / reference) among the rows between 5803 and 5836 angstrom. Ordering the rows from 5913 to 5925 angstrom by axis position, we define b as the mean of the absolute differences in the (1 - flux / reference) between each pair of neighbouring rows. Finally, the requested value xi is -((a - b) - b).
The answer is 0.0102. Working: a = 0.0153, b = 0.0128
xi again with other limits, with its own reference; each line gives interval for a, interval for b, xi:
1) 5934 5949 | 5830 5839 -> 0.0119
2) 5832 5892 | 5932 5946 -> 0.0008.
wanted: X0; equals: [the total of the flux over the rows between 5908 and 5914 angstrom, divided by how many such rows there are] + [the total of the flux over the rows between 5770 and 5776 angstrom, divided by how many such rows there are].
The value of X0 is 49.7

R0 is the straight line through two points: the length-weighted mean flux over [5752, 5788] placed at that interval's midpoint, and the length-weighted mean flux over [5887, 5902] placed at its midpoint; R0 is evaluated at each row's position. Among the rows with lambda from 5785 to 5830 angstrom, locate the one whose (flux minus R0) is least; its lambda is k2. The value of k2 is 5804.0 angstrom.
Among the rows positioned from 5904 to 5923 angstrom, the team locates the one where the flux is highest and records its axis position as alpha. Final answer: 5904.5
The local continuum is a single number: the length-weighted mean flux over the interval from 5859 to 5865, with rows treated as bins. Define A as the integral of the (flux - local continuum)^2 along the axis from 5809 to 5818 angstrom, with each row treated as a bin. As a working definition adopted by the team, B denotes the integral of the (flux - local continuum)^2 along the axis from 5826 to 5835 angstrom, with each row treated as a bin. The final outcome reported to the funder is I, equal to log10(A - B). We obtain 1.6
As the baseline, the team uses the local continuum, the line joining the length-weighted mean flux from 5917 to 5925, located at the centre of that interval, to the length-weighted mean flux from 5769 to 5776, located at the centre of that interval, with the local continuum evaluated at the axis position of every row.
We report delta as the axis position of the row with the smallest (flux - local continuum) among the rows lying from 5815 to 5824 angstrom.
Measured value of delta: 5823.5 angstrom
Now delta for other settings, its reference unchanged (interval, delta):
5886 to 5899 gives 5894.0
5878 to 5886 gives 5885.0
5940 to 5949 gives 5946.5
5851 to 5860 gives 5853.5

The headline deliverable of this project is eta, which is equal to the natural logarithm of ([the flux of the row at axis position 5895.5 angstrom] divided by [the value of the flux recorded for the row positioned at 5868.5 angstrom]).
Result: -0.18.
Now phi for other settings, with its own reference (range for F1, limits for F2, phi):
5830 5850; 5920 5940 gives -0.15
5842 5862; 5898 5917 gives -0.20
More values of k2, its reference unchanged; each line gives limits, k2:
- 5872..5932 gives 5894.0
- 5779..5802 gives 5781.5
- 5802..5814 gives 5804.0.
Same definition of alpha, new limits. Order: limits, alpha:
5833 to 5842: 5834.0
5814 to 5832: 5814.5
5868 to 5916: 5876.0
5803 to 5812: 5811.5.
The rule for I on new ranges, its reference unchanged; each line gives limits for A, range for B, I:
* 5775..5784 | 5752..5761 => -0.2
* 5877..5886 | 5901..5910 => 1.0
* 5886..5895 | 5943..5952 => 2.0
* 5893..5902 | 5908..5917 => 2.0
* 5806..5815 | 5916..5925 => 1.3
